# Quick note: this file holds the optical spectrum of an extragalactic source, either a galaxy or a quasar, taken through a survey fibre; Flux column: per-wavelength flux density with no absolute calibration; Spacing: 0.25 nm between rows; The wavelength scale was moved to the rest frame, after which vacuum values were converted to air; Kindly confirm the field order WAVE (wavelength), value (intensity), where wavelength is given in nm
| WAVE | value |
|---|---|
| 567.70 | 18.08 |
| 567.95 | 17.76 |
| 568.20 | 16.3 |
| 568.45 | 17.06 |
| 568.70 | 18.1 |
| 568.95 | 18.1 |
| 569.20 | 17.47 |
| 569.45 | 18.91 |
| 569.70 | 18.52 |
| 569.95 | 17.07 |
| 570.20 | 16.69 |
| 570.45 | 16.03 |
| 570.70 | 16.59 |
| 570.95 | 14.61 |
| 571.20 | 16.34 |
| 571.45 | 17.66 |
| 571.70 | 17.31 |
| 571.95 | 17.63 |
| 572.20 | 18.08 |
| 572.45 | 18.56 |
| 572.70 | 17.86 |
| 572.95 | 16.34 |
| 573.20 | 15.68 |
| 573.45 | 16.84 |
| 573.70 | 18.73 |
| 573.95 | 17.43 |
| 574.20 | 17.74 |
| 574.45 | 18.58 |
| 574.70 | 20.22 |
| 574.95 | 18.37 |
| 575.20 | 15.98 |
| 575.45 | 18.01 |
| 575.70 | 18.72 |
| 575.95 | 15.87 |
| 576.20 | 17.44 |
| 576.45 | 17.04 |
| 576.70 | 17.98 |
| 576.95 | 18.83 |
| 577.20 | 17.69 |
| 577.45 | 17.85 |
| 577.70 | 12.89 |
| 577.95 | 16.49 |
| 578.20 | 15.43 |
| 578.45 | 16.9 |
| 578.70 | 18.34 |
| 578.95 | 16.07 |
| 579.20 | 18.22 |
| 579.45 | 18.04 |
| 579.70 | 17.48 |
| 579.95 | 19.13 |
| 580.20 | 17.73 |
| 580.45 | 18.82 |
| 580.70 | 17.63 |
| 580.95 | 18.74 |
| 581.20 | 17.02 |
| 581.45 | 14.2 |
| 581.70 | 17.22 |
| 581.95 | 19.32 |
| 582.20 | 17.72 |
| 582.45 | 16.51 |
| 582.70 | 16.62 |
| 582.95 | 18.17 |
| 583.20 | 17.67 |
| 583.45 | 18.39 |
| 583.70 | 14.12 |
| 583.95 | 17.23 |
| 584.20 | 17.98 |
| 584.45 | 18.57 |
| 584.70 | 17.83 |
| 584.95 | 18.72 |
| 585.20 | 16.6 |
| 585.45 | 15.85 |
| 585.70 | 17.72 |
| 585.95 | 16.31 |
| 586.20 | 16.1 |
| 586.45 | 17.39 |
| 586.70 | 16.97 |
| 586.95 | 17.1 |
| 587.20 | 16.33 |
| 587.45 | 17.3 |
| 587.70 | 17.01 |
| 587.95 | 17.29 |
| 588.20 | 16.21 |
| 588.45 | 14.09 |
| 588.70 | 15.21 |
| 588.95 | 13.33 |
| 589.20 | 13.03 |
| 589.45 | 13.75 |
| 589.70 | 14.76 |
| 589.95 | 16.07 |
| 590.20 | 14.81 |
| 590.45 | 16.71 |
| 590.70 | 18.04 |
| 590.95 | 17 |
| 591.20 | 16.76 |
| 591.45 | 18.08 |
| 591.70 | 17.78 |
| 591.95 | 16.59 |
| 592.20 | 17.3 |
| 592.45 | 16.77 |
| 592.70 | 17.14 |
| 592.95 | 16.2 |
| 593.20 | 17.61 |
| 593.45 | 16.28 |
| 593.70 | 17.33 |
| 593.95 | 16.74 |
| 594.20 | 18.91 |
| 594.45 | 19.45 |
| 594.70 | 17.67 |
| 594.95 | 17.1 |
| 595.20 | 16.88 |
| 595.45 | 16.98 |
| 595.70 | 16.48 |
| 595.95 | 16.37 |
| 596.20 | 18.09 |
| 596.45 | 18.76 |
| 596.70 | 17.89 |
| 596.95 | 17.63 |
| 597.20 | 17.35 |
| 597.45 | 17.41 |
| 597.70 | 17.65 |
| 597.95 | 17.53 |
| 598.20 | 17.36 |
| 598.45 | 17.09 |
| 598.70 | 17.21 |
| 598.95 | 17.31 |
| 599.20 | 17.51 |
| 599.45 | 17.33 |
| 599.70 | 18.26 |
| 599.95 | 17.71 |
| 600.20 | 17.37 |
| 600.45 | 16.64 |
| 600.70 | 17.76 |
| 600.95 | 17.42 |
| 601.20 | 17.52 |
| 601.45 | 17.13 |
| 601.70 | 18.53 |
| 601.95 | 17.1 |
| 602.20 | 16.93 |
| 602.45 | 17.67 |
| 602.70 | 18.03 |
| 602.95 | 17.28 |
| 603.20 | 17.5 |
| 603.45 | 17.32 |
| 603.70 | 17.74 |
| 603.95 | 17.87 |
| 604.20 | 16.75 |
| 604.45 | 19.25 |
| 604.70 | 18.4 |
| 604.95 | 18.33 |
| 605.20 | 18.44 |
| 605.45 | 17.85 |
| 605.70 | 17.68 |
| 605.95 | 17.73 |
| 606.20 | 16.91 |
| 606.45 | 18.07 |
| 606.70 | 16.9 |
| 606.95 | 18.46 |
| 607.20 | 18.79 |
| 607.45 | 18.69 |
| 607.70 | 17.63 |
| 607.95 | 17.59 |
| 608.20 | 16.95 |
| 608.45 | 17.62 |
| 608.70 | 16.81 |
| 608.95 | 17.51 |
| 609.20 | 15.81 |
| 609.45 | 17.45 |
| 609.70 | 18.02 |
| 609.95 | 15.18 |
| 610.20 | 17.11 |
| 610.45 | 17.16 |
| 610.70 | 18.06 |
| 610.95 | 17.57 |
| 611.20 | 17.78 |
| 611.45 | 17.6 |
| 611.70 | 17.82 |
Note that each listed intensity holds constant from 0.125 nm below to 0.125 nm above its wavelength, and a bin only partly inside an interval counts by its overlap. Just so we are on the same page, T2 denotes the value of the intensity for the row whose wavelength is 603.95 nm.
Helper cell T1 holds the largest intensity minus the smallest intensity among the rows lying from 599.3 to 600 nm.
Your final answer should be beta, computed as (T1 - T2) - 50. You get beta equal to -66.9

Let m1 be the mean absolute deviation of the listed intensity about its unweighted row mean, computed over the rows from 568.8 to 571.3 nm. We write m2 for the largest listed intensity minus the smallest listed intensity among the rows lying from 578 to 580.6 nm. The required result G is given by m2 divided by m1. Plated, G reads 3.8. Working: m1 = 1.0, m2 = 3.7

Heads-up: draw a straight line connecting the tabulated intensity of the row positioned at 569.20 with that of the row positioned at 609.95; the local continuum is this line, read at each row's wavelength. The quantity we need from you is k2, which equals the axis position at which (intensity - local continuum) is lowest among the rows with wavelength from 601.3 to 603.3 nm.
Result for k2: 602.20 nm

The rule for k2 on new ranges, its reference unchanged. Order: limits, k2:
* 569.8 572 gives 570.95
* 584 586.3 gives 585.45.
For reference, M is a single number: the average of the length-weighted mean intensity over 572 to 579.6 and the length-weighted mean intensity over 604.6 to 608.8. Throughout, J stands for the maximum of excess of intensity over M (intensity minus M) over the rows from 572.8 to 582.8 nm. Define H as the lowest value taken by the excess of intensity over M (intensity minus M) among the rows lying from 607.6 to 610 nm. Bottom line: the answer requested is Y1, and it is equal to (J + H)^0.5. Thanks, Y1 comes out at 0.4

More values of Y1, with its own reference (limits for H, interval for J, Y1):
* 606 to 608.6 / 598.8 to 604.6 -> 1.0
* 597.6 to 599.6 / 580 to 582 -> 1.1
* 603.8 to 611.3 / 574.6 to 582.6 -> 0.4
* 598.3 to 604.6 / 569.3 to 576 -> 1.3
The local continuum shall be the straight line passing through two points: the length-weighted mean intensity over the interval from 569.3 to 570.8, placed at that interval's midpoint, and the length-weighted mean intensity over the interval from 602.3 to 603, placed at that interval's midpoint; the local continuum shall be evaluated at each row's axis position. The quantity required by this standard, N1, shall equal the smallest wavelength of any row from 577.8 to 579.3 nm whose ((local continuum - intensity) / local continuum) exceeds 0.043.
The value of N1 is 577.95 nm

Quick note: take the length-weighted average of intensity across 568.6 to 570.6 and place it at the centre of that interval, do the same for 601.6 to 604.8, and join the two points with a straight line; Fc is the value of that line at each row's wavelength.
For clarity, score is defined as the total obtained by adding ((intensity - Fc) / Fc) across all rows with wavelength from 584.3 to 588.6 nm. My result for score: -0.7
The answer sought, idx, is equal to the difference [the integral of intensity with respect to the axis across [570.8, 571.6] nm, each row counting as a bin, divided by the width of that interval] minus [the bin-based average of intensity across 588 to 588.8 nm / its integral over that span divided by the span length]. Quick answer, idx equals 0.9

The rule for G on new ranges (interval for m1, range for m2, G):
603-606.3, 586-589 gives 8.3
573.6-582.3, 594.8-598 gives 2.3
